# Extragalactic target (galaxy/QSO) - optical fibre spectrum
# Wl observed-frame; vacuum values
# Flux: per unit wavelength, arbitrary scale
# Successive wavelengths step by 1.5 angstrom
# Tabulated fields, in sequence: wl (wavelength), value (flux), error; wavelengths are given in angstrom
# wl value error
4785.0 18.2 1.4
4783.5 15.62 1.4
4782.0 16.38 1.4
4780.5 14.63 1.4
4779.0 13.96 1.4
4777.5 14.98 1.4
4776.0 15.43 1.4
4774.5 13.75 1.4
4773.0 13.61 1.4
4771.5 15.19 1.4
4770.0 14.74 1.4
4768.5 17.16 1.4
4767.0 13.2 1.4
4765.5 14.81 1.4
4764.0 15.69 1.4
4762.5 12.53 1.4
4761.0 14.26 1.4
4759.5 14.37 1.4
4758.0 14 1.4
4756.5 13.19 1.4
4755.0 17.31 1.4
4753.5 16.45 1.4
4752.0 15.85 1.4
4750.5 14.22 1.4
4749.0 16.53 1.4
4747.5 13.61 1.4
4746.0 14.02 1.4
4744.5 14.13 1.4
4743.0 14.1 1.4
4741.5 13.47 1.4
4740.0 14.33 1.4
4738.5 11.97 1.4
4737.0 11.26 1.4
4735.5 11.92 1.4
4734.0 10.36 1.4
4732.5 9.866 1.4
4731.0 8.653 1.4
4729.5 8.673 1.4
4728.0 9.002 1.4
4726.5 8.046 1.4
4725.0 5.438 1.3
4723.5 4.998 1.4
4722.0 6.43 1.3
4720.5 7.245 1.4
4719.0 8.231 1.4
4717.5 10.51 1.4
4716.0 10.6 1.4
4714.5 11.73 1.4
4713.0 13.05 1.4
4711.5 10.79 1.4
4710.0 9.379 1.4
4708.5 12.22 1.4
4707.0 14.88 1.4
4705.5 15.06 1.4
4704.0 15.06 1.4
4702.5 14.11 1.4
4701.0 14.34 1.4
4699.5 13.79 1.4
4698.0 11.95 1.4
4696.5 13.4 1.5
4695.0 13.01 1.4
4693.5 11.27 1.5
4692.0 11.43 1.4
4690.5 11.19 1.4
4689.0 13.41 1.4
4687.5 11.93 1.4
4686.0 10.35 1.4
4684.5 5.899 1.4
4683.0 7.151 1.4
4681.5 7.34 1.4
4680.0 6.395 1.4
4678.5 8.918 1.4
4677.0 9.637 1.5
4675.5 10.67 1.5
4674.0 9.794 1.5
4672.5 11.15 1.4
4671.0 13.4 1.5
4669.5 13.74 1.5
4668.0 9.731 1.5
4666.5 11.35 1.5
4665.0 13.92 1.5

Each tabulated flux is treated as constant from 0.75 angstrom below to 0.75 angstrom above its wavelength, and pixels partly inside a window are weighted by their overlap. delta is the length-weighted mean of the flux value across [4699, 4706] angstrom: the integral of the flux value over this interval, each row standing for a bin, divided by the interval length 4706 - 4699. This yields 14.5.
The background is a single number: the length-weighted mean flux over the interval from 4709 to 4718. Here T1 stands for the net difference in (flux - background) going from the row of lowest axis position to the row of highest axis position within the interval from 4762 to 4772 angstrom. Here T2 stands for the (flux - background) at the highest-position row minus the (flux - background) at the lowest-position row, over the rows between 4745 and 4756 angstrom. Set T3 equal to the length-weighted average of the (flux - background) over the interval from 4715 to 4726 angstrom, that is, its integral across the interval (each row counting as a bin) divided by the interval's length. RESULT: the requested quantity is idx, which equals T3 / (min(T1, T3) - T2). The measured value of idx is 0.5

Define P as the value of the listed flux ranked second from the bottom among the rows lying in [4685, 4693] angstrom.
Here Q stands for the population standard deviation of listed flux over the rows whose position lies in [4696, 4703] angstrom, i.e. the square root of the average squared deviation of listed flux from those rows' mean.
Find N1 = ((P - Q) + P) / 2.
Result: 10.8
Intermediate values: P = 11.19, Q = 0.8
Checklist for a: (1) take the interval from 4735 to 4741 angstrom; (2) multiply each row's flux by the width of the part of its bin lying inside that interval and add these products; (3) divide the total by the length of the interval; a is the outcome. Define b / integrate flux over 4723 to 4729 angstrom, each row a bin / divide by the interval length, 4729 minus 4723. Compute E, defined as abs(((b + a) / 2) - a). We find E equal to 2.7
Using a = 12.4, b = 7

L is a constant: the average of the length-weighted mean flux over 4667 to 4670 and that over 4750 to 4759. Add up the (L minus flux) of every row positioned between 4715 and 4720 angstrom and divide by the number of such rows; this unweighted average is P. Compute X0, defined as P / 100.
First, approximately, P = 4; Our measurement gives 0.036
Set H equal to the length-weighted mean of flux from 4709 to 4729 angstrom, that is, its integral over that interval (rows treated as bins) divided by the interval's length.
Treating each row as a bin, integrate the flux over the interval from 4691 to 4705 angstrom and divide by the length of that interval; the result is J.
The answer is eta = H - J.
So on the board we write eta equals -4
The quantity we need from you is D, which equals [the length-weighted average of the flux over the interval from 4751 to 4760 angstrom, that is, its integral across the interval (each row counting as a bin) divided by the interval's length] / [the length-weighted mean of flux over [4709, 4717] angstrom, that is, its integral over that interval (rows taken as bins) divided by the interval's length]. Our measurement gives 1.37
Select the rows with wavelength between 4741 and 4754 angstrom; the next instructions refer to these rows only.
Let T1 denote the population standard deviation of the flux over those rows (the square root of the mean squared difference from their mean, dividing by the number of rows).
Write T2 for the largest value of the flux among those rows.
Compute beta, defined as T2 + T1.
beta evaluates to 17.7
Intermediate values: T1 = 1.1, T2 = 16.53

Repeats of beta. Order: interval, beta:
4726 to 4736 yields 13.1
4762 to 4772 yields 18.6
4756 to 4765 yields 16.7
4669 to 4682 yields 16.1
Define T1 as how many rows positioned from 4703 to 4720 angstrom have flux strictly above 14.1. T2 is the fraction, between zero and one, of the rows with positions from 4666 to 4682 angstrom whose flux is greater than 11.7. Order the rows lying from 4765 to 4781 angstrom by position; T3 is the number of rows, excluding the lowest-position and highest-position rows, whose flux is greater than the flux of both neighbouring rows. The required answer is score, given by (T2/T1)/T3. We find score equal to 0.02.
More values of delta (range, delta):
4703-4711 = 13.3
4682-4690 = 9.7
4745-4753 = 14.9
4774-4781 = 14.6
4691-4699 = 12.2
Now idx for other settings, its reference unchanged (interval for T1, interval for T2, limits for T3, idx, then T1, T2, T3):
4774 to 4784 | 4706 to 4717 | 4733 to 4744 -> 0.2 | 1.9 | -4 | 1.4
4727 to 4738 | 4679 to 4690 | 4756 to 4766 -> -0.6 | 2.3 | 7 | 3.1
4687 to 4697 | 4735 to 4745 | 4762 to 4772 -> -5.1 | 1.5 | 2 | 3.7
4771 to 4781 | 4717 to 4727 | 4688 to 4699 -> 0.6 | -0.6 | -2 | 1.2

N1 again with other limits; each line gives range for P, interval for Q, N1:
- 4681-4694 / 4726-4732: 7.0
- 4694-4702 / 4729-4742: 12.1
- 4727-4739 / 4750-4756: 8.1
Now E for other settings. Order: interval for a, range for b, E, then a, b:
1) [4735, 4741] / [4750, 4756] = 1.7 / 12.4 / 16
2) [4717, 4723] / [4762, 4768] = 3.2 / 7.9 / 14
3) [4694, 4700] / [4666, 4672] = 0.4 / 12.9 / 12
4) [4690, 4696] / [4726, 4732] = 1.6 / 11.8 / 9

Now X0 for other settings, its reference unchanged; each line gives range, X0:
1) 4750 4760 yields -0.017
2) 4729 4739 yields 0.030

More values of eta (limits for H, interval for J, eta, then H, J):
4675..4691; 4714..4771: -3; 9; 12.2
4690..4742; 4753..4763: -4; 11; 14.6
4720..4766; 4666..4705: 1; 12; 11.2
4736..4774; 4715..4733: 6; 14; 8.2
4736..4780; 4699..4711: 1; 14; 13.5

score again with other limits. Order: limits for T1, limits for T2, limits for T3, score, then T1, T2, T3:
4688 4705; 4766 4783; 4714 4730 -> 0.33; 3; 1.00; 1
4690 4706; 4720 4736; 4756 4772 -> 0.01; 4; 0.09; 3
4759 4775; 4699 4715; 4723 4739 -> 0.06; 7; 0.82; 2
